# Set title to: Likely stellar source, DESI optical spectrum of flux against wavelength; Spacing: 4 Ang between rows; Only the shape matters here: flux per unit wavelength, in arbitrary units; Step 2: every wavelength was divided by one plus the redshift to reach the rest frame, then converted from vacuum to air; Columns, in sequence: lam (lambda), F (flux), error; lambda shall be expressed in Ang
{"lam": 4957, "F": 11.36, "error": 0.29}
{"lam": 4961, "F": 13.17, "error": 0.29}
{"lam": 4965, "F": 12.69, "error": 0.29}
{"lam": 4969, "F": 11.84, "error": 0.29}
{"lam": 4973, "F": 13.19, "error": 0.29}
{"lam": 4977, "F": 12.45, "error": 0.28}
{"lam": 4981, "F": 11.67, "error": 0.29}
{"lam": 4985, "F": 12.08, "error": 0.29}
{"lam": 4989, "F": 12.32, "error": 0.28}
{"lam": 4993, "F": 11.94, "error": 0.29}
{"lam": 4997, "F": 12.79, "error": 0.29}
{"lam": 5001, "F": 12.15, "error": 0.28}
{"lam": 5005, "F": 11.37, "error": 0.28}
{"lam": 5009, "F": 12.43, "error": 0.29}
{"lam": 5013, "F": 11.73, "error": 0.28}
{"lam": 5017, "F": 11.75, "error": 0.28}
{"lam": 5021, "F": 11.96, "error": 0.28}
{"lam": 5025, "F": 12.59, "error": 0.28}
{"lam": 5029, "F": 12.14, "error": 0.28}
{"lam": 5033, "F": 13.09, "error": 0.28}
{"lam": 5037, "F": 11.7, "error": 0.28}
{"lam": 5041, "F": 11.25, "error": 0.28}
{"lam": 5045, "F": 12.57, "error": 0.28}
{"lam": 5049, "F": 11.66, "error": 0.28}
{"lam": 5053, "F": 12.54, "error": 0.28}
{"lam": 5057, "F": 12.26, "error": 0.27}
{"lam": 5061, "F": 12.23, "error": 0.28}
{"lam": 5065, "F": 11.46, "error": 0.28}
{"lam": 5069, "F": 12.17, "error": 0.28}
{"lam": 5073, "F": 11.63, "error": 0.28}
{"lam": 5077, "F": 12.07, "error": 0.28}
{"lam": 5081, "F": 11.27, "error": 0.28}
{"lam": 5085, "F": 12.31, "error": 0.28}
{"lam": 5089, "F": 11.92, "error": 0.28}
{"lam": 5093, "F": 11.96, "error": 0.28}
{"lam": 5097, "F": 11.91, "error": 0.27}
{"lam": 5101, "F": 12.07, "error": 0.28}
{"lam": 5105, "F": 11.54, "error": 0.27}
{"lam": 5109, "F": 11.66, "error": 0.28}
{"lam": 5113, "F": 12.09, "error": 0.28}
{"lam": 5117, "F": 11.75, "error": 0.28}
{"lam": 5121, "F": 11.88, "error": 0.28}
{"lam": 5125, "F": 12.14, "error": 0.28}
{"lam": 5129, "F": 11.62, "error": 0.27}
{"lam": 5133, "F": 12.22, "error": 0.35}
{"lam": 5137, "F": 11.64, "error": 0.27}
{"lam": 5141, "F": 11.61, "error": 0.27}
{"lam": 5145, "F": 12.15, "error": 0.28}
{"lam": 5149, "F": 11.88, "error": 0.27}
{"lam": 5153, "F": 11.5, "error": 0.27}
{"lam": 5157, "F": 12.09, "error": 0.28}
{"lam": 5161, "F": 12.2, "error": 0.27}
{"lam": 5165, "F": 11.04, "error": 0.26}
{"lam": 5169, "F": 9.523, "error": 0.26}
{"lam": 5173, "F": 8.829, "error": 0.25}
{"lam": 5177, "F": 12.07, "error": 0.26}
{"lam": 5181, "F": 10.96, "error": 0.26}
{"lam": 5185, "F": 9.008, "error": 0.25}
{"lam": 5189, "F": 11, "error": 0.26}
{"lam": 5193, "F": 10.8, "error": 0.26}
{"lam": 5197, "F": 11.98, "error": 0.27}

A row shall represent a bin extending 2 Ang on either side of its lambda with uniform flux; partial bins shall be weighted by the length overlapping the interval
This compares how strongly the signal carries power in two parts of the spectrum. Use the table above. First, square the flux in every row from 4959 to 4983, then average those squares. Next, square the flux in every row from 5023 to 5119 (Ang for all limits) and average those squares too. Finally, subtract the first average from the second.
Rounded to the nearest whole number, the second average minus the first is -13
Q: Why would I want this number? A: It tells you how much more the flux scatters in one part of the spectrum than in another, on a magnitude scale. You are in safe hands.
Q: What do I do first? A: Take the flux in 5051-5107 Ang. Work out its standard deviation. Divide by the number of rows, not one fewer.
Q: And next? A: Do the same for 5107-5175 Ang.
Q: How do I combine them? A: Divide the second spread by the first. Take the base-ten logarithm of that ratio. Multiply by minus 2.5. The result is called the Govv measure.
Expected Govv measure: -1.0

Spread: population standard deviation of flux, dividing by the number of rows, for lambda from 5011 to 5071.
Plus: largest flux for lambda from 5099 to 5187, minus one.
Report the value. 11.7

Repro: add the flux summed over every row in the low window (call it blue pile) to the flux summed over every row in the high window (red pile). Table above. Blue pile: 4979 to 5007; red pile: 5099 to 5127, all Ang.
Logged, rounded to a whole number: 167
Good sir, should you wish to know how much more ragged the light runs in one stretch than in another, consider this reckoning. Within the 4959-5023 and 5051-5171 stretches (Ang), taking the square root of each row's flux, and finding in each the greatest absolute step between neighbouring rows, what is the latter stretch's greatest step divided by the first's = 1.24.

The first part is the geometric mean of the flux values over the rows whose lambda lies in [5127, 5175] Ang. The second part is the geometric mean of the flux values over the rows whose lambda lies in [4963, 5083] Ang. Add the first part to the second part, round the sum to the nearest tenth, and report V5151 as 23.4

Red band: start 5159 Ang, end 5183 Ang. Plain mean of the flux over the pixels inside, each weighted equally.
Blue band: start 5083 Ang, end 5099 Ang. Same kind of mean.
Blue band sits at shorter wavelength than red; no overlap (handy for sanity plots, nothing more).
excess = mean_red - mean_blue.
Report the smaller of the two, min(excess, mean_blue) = -1.3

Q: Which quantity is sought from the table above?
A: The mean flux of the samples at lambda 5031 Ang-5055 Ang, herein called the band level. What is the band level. 12.1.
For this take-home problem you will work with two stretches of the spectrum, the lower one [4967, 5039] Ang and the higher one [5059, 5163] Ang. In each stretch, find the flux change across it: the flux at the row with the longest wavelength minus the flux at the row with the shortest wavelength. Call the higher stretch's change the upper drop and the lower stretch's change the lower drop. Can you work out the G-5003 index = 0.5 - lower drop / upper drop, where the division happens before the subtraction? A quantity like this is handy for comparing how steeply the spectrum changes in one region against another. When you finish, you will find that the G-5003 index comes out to -4.2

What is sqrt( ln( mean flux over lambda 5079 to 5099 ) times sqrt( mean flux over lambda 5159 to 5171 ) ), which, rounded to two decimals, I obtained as 2.86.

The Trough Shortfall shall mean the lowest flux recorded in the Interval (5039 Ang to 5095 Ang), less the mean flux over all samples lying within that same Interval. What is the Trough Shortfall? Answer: -0.70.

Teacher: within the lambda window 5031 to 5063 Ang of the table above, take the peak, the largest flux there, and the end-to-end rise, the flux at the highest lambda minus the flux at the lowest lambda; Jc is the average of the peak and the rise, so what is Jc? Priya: 6.1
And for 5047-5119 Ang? 6.3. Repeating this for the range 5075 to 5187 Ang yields 4.6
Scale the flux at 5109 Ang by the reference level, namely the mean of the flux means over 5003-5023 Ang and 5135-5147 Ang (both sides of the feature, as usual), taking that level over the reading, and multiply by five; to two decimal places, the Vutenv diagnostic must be 5.07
